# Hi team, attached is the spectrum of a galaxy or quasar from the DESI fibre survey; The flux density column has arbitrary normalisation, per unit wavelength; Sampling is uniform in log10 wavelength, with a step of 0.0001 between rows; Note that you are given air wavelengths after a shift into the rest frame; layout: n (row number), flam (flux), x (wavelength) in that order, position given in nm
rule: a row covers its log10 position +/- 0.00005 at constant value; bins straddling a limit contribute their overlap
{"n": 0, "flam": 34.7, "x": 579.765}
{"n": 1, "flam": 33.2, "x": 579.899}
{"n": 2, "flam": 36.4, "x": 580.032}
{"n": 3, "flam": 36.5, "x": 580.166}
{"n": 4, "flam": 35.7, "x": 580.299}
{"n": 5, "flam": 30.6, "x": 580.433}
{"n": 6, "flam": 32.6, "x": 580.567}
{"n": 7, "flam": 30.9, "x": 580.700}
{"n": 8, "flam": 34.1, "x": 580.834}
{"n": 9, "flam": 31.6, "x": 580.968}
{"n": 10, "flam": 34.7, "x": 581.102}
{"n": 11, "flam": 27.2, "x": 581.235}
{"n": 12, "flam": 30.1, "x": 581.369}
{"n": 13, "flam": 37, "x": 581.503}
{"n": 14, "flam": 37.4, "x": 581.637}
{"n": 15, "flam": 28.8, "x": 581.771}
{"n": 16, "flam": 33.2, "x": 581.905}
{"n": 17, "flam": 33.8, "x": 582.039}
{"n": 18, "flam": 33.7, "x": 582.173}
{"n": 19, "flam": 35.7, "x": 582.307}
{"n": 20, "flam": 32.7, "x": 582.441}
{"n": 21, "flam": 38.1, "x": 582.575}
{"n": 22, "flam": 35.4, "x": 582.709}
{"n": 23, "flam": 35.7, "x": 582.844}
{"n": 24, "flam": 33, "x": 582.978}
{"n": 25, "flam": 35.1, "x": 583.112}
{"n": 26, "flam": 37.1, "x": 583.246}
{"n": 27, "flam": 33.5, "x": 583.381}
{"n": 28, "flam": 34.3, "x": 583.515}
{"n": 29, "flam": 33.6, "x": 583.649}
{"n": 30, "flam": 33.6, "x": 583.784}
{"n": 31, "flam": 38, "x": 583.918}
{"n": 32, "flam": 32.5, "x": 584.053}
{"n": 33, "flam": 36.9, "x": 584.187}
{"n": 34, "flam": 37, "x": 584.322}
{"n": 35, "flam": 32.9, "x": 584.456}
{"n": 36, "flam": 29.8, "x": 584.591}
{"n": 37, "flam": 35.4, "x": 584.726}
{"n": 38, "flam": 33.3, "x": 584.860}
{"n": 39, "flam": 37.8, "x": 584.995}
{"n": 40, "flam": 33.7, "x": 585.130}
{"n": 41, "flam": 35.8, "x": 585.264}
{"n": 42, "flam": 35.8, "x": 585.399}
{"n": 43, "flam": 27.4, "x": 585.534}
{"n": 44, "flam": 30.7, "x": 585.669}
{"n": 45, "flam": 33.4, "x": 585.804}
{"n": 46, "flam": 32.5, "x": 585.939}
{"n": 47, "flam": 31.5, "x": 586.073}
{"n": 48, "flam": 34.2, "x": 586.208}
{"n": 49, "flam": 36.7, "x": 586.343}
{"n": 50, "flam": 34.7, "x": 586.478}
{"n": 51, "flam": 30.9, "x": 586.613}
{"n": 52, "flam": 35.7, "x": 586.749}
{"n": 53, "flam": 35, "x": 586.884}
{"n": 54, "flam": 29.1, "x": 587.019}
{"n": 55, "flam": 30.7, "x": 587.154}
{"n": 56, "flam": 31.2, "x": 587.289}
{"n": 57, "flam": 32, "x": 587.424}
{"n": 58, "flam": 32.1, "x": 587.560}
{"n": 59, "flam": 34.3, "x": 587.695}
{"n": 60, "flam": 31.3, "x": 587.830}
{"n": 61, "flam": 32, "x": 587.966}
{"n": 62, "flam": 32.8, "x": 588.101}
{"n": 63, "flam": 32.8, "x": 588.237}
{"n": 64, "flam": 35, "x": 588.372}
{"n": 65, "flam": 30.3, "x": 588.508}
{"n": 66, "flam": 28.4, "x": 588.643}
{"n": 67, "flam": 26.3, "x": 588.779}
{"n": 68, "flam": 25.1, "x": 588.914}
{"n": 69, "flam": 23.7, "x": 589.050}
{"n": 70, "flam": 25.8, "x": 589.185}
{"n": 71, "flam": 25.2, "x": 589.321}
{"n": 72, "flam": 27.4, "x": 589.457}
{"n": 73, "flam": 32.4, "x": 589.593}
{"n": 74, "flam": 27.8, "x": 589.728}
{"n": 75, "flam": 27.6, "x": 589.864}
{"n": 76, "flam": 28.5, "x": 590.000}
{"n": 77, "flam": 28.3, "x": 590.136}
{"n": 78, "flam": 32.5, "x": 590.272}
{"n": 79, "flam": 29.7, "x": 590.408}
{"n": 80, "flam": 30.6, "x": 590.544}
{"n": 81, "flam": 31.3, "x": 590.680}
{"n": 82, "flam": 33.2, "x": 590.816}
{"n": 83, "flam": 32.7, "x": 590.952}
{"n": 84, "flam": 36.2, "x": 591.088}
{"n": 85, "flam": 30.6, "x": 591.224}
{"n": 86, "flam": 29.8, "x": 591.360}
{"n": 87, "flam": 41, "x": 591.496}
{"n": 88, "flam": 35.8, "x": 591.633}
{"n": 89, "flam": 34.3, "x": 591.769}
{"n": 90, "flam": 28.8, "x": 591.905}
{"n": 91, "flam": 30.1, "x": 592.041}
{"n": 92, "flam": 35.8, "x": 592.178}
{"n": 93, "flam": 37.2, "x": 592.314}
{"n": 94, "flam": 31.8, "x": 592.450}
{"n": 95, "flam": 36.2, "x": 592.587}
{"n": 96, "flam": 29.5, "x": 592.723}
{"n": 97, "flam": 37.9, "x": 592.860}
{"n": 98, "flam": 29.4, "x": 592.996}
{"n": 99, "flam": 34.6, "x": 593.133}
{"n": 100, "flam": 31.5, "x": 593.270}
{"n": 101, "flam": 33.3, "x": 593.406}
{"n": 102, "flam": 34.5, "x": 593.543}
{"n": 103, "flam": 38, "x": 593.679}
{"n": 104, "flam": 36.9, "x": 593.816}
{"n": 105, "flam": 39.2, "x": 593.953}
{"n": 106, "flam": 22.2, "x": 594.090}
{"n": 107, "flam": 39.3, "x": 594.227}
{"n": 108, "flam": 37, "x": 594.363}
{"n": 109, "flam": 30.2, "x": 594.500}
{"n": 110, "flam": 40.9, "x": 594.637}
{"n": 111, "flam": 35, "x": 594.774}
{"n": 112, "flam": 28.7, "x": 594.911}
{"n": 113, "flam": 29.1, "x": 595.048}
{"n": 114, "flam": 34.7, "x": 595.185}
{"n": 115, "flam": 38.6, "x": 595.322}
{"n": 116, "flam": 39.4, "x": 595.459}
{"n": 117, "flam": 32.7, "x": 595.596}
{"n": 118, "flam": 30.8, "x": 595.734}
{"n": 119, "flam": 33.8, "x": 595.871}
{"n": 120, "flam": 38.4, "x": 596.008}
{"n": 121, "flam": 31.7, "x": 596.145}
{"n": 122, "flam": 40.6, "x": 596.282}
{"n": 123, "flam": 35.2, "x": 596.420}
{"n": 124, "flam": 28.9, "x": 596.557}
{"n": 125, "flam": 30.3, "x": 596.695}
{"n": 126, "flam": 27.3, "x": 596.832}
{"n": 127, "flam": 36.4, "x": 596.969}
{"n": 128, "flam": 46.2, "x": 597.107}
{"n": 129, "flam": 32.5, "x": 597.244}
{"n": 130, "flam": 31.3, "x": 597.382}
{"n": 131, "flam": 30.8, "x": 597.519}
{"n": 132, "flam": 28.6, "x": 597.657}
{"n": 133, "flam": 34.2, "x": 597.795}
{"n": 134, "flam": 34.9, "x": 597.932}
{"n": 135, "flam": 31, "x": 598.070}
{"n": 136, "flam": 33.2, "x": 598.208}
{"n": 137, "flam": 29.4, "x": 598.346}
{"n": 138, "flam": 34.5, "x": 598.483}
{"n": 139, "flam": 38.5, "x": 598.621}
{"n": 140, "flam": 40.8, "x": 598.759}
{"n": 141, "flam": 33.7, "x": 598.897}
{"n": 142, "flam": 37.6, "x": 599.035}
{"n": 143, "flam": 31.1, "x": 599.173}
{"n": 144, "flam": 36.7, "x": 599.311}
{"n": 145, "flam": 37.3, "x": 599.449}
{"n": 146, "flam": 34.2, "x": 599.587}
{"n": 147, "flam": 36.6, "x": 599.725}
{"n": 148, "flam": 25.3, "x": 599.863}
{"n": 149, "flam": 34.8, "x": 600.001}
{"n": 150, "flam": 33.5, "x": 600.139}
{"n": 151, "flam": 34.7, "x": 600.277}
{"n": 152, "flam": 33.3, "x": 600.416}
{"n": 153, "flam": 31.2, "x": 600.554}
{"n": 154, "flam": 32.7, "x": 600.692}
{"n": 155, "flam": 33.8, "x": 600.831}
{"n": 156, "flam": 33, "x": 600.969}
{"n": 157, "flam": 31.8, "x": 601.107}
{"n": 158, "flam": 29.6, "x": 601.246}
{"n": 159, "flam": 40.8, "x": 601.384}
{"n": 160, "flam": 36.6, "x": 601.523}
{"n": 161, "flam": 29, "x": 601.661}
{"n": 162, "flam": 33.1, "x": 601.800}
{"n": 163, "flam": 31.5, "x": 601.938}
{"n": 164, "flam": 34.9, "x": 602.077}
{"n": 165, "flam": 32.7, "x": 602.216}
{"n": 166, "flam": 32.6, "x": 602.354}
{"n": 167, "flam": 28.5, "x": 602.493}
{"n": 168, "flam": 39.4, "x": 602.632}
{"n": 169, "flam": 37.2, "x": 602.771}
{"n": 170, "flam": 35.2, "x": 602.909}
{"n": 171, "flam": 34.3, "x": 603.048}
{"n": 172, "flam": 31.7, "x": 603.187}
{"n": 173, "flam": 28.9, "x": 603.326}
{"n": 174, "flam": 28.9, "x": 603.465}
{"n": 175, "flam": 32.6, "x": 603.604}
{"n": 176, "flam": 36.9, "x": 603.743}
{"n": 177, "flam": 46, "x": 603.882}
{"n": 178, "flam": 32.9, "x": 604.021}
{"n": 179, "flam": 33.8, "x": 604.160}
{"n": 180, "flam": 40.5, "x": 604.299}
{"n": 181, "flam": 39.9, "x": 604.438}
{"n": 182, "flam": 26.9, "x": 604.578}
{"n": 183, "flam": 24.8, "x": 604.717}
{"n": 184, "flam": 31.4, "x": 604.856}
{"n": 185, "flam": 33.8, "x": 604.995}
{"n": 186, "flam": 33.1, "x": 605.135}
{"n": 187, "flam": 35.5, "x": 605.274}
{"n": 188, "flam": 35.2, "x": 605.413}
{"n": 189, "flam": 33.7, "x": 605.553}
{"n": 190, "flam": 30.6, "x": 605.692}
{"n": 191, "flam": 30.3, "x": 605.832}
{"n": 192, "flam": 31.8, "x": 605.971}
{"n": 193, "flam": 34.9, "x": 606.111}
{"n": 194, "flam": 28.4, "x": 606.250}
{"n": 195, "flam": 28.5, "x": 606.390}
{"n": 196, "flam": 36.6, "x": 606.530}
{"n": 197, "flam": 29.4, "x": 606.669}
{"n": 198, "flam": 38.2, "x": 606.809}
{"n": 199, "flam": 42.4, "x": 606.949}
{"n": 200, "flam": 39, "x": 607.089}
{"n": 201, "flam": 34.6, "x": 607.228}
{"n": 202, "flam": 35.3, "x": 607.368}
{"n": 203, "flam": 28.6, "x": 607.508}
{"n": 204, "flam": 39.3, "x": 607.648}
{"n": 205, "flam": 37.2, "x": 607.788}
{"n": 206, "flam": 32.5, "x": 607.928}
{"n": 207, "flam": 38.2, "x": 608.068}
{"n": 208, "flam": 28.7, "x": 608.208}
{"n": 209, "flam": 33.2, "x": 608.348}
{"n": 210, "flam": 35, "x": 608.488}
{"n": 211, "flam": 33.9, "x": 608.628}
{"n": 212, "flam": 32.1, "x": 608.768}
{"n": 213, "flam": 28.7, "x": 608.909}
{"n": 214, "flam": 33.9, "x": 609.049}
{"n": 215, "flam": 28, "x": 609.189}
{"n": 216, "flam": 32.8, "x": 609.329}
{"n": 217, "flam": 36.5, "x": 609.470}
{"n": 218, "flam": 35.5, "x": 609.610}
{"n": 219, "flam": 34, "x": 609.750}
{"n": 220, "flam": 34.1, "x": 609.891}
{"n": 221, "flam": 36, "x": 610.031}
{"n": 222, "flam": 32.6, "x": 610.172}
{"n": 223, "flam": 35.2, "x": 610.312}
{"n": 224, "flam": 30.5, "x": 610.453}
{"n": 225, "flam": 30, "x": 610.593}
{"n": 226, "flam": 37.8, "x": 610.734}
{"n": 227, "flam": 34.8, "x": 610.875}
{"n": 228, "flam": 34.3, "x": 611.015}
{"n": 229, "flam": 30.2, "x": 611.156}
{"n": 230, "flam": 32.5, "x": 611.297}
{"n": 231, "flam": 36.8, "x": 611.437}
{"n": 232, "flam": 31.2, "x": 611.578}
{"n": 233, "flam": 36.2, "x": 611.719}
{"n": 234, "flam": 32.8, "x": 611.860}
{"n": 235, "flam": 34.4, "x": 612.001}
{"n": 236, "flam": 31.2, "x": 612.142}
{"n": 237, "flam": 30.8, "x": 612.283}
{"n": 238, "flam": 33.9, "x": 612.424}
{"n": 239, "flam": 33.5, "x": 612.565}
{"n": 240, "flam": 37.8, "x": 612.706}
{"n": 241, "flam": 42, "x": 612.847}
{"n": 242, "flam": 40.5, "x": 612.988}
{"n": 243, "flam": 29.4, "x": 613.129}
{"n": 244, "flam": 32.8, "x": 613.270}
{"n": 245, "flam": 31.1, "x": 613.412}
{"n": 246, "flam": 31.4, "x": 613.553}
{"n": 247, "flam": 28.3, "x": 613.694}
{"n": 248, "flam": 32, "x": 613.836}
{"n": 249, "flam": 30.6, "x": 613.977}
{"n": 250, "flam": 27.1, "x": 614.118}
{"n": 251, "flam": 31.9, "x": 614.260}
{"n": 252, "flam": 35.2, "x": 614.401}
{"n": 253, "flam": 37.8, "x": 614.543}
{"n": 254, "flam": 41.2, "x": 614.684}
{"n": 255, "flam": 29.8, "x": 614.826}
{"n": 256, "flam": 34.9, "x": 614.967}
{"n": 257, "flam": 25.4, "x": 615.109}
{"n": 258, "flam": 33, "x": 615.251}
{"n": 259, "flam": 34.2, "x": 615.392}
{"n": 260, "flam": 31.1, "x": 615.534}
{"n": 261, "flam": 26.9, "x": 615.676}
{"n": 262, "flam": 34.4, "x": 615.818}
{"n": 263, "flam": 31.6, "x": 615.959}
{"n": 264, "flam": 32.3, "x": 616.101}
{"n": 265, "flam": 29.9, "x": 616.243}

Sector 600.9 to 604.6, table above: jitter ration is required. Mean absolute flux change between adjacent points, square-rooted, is 2.10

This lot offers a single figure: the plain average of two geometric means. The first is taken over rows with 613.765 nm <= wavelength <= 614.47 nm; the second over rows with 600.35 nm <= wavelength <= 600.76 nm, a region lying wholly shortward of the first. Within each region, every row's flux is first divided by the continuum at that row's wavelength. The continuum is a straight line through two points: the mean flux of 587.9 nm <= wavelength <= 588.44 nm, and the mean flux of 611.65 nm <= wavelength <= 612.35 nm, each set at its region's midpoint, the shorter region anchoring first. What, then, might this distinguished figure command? 0.96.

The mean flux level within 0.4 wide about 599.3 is 35.0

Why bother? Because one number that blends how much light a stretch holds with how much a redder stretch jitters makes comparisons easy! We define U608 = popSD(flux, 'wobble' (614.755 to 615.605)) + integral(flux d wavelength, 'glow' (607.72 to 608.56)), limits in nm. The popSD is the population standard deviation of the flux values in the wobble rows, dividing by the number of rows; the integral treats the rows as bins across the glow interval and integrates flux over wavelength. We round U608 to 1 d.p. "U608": 31.9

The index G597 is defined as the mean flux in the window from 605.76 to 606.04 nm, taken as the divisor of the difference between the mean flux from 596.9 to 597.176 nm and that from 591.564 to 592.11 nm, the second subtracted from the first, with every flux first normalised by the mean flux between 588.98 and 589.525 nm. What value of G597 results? 0.29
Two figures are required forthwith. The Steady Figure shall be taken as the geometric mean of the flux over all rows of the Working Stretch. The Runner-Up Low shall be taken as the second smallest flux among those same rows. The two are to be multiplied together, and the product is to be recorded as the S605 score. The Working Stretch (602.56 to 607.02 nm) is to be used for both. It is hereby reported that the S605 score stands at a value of 903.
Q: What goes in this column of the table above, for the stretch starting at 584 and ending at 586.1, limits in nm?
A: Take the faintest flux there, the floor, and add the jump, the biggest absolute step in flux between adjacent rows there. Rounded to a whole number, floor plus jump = 36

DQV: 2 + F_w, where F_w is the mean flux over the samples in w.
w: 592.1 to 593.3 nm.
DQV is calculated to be 35.8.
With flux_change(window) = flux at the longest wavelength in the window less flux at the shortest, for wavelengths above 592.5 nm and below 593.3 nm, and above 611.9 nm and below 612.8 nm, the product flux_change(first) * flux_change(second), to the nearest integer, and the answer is -16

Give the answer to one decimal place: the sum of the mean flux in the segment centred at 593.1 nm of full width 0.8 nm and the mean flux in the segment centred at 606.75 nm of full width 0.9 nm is 68.4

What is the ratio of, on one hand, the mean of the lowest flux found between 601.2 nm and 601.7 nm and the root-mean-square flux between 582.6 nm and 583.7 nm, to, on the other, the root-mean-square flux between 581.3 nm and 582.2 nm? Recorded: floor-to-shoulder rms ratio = 0.95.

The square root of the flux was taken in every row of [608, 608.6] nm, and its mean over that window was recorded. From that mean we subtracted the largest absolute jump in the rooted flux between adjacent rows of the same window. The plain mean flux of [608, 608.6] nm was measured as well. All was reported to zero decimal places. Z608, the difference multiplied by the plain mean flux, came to 168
